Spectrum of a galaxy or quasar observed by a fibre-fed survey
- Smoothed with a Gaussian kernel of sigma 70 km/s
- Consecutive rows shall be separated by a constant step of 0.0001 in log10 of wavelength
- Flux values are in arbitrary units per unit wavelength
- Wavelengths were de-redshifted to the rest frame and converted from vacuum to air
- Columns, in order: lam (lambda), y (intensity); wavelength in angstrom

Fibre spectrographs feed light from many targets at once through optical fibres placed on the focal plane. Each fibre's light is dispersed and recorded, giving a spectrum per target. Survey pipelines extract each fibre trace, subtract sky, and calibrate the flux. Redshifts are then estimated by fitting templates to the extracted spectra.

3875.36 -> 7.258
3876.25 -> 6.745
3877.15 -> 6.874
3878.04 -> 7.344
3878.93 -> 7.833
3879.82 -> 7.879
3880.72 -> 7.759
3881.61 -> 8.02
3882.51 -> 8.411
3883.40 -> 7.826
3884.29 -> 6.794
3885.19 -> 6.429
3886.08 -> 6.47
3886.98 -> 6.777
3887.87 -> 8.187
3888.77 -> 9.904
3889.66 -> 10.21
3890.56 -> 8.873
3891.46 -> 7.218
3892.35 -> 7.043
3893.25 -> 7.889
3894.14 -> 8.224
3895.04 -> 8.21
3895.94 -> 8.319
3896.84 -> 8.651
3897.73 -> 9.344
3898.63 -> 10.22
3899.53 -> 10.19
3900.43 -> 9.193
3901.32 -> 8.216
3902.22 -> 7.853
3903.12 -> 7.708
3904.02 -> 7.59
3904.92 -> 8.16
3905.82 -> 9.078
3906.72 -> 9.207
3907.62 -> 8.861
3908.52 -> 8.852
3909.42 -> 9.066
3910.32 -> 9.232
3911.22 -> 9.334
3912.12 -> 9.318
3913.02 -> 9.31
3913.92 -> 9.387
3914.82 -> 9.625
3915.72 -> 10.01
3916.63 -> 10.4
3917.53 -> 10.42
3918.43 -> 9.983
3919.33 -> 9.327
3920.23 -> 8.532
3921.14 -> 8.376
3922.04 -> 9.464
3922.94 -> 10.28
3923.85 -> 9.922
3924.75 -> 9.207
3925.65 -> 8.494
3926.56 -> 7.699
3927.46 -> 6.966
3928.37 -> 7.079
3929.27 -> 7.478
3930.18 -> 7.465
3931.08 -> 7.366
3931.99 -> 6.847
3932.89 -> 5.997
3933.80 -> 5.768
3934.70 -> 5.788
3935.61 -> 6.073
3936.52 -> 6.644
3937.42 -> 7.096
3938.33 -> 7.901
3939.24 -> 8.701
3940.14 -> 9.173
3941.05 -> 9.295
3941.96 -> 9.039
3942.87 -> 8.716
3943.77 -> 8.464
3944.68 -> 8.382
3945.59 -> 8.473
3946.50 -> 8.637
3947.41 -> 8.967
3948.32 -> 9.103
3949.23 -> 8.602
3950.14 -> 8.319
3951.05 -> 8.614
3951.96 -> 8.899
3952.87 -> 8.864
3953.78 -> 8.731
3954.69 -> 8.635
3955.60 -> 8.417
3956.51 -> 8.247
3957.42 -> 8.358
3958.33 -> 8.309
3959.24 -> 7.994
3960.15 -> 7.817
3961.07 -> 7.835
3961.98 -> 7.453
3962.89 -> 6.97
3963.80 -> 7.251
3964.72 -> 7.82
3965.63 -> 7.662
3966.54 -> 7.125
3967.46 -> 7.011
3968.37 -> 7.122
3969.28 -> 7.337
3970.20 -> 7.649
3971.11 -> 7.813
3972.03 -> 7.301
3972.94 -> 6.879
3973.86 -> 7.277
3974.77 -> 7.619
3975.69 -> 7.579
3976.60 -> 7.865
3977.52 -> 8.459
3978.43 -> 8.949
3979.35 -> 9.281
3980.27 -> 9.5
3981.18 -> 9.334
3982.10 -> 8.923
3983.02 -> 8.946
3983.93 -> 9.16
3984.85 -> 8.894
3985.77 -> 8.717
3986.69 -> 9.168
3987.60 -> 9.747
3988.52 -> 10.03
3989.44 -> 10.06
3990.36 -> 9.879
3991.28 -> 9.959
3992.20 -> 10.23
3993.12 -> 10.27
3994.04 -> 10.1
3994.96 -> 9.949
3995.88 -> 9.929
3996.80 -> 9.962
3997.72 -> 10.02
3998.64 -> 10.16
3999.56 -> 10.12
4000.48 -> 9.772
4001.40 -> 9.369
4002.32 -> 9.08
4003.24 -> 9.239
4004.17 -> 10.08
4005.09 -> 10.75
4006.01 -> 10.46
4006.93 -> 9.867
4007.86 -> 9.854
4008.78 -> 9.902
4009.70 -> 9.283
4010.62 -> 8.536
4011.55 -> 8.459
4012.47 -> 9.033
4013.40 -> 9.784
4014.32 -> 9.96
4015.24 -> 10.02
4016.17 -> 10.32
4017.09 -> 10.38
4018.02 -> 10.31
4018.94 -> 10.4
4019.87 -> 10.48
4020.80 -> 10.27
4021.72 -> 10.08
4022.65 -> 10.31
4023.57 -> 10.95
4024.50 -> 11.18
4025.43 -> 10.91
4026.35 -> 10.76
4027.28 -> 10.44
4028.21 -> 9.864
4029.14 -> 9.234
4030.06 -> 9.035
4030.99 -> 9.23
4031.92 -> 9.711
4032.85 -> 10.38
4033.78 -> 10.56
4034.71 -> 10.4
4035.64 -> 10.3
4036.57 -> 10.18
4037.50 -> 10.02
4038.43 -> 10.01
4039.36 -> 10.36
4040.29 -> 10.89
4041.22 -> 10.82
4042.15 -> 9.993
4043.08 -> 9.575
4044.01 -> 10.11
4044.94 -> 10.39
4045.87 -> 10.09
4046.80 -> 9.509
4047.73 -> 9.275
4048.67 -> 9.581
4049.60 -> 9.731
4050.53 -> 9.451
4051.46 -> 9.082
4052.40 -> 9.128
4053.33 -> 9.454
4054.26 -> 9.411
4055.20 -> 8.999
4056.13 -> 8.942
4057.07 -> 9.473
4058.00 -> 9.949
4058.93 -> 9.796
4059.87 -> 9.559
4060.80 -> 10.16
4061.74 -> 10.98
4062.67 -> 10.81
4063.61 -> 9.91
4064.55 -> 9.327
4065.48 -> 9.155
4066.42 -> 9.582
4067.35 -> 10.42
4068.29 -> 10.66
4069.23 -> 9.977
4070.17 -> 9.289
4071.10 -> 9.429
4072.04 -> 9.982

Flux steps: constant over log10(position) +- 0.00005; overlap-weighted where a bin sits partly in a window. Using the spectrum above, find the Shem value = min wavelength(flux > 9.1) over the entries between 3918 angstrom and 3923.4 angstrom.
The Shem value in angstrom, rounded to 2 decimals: 3918.43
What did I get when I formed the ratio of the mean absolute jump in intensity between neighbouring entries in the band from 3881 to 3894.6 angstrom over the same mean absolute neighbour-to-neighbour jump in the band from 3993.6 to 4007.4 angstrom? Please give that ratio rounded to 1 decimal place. 2.6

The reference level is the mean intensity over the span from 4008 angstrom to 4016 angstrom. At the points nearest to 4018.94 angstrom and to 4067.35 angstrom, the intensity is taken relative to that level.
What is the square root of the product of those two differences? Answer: 1.0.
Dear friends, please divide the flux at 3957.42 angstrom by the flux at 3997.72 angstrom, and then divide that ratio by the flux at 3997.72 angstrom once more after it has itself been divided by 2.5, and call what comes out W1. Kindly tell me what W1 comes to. 0.21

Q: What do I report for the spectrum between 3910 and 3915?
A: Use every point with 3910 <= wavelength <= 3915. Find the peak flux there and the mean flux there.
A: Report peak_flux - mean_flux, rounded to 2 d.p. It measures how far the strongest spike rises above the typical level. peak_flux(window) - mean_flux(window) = 0.26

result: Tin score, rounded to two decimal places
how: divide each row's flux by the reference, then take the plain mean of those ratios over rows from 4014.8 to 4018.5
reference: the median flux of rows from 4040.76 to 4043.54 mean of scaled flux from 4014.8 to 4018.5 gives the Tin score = 1.03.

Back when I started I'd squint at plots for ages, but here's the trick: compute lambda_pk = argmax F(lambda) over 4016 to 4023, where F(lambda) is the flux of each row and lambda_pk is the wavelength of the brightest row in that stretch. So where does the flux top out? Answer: 4019.87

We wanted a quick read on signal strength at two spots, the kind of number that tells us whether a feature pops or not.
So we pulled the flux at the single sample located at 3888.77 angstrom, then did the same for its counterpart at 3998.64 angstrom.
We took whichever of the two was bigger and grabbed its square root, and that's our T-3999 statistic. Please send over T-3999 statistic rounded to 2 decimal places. 3.19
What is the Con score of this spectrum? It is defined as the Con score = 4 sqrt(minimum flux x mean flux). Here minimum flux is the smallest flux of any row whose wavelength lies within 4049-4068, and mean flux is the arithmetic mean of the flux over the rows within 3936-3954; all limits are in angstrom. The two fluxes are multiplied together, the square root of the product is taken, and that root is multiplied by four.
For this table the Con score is 34.9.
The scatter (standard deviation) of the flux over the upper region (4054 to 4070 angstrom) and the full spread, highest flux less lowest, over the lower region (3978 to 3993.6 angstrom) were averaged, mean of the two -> 1.1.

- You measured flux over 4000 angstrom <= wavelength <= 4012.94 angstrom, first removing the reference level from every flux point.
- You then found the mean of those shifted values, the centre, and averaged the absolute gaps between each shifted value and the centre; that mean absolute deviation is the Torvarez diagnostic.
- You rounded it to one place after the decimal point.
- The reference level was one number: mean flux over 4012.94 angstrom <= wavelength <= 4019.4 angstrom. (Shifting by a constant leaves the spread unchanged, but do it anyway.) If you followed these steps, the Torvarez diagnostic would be 0.5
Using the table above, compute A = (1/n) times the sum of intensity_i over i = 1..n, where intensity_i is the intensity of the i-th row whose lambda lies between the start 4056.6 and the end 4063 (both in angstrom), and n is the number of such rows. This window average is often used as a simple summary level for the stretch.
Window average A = 10.1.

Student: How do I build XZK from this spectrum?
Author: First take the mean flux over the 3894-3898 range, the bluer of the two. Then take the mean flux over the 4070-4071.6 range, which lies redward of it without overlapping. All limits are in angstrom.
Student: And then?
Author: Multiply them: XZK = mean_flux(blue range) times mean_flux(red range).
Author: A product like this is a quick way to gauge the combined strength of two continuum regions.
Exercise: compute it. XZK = 80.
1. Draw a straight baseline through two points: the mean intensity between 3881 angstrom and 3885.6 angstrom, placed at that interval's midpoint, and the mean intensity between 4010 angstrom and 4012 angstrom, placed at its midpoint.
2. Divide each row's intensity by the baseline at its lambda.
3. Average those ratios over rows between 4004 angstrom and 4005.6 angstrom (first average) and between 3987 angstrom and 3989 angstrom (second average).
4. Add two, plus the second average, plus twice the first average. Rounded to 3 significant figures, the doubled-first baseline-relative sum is 5.65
